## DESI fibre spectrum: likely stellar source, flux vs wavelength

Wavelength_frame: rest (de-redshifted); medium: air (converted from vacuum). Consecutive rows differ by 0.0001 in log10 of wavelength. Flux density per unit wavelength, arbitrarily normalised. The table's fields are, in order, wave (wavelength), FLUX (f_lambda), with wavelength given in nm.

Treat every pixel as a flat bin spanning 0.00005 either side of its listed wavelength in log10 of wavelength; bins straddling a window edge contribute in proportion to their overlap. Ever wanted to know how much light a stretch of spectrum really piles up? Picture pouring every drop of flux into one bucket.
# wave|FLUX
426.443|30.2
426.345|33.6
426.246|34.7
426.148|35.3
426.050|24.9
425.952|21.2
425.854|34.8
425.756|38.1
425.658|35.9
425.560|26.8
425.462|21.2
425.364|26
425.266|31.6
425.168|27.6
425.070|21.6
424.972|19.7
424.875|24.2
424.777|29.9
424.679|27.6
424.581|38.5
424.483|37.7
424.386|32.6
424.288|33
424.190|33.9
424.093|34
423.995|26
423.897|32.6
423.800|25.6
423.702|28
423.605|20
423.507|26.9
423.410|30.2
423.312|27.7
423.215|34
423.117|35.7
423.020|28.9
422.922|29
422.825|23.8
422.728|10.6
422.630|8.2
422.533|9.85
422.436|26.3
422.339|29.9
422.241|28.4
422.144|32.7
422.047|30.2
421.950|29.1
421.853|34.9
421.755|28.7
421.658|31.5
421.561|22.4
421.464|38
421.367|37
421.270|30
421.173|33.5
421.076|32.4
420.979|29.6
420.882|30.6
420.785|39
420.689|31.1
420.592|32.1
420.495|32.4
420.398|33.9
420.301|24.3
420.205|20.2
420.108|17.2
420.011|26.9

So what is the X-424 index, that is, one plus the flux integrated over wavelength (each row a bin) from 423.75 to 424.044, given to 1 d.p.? 9.2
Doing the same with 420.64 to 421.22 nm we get 20.0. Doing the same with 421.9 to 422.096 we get 6.8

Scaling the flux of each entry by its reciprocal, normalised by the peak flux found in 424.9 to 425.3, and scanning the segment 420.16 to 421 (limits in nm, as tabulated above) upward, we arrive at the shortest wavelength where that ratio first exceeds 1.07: 420.205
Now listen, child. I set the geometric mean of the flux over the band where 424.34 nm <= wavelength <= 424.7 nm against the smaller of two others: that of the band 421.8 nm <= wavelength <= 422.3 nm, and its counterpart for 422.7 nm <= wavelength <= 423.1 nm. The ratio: 1.6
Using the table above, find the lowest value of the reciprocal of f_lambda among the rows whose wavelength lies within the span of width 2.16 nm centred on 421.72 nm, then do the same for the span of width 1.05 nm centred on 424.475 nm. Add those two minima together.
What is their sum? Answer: 0.0516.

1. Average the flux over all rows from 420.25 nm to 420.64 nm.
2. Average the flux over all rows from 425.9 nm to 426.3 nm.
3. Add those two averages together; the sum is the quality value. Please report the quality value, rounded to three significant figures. 59.7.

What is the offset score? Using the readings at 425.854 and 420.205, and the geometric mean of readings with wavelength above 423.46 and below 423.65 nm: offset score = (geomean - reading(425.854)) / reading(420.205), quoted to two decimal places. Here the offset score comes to -0.57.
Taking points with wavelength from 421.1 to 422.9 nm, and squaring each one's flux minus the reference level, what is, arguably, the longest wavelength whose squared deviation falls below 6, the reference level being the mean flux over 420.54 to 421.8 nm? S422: 422.339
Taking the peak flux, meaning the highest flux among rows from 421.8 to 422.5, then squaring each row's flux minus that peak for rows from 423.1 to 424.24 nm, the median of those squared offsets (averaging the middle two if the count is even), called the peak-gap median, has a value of 35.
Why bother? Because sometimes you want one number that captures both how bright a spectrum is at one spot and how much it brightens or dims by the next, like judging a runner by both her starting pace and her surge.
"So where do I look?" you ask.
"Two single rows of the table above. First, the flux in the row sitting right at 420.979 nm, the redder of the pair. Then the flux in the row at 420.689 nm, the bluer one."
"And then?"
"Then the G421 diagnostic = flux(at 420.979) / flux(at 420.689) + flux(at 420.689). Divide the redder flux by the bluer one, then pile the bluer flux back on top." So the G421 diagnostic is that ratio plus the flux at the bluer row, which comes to 32.1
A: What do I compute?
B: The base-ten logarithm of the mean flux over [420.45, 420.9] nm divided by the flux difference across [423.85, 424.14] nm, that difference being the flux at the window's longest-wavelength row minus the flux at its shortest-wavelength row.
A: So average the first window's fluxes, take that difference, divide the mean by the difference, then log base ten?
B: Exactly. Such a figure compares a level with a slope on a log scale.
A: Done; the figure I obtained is 1.4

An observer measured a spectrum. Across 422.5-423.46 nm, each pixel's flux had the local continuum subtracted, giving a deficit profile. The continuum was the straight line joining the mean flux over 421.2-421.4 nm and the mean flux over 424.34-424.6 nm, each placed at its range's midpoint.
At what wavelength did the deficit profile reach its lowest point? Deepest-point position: 422.630 nm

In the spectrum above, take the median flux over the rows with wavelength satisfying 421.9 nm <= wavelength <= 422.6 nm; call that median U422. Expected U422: 29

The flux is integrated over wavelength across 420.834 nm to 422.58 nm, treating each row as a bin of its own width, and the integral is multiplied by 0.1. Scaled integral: 5.19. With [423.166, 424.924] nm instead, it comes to 5.30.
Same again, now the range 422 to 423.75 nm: 4.48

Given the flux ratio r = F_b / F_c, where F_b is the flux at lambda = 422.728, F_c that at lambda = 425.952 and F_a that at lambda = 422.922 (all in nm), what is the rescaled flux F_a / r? 58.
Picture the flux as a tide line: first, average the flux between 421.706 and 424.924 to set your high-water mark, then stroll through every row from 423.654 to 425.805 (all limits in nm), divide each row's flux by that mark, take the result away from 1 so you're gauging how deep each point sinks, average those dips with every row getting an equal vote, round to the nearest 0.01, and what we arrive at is -0.05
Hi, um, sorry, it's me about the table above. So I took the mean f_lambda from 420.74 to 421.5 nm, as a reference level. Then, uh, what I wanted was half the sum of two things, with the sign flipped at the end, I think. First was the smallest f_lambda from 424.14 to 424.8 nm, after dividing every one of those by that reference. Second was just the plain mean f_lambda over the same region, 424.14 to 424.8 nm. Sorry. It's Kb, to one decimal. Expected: -17.1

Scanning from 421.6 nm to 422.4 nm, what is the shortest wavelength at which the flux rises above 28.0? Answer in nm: 421.658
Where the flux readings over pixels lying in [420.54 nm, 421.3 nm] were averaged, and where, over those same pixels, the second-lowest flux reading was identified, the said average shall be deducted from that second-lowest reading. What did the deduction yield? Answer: -2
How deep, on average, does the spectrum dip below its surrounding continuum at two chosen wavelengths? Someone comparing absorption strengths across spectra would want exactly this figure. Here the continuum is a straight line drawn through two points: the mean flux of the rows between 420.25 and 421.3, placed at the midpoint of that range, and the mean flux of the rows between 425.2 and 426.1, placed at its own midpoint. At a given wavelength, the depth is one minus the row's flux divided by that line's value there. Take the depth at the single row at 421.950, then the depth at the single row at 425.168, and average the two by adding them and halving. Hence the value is 0.059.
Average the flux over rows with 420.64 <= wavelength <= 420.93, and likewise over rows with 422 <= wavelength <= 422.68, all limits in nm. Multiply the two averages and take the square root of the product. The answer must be 28.2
